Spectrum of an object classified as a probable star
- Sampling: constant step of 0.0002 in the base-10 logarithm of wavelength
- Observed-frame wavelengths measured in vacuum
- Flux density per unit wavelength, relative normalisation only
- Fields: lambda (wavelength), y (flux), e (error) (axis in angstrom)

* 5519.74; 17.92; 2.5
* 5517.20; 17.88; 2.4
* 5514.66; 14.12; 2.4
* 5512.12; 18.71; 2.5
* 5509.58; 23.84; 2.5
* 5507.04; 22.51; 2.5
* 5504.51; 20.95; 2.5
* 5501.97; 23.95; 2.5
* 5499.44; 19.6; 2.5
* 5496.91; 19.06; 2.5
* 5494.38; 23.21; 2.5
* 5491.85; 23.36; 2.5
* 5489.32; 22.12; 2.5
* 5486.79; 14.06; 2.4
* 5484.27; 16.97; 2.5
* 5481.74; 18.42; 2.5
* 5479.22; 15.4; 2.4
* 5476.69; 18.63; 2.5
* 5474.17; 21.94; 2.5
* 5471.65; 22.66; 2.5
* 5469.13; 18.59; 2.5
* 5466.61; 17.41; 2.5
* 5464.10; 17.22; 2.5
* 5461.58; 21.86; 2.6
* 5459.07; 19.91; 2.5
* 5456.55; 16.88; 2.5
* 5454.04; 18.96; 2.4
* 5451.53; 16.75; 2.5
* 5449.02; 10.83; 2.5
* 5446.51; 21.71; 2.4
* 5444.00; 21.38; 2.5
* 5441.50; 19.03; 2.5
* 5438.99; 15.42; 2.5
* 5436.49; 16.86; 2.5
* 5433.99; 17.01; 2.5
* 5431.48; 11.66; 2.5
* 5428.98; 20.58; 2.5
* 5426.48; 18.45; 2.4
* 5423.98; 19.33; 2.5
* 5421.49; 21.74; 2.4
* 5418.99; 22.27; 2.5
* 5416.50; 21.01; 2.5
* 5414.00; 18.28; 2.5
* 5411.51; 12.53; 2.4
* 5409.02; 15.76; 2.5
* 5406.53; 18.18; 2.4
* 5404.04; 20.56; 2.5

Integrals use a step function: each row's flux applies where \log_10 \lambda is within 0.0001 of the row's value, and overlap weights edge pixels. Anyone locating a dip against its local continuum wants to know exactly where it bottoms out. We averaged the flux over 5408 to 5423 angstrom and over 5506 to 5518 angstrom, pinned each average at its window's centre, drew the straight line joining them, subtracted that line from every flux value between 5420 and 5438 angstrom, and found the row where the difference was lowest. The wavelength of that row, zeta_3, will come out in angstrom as 5431.48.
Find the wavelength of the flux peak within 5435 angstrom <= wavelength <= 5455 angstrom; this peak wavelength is 5446.51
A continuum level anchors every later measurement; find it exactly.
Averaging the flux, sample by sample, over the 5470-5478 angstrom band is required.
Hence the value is 21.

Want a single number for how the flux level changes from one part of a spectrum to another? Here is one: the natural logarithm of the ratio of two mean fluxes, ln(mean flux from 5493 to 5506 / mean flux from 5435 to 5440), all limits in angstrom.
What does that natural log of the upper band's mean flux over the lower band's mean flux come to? 0.28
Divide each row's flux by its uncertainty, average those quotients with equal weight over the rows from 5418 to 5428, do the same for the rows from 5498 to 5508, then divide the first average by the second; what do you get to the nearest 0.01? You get 0.96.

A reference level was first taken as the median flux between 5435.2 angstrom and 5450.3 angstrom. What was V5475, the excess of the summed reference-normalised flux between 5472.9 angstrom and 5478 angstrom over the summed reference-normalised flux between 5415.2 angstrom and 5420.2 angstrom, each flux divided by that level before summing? -0.2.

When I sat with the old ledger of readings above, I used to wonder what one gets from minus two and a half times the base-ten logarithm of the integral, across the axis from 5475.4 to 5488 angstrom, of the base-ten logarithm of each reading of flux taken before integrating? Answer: -2.97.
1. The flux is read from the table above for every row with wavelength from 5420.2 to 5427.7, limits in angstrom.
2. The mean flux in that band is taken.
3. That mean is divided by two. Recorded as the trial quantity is 9.9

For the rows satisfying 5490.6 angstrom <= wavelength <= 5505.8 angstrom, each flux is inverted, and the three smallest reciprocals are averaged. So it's 0.043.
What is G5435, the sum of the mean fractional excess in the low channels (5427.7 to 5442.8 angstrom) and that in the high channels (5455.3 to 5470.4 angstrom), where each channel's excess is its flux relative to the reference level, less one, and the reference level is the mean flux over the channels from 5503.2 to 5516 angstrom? -0.23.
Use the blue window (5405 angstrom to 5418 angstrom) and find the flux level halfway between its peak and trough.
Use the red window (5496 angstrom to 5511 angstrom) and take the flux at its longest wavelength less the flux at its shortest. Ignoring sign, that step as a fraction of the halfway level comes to 0.285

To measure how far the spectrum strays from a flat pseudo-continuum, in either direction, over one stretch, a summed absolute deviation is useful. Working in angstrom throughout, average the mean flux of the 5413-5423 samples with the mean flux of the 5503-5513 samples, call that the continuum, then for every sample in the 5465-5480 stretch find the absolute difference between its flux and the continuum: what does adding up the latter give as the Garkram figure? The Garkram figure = 17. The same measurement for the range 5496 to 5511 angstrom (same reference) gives 11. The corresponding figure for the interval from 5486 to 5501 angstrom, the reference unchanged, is 16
